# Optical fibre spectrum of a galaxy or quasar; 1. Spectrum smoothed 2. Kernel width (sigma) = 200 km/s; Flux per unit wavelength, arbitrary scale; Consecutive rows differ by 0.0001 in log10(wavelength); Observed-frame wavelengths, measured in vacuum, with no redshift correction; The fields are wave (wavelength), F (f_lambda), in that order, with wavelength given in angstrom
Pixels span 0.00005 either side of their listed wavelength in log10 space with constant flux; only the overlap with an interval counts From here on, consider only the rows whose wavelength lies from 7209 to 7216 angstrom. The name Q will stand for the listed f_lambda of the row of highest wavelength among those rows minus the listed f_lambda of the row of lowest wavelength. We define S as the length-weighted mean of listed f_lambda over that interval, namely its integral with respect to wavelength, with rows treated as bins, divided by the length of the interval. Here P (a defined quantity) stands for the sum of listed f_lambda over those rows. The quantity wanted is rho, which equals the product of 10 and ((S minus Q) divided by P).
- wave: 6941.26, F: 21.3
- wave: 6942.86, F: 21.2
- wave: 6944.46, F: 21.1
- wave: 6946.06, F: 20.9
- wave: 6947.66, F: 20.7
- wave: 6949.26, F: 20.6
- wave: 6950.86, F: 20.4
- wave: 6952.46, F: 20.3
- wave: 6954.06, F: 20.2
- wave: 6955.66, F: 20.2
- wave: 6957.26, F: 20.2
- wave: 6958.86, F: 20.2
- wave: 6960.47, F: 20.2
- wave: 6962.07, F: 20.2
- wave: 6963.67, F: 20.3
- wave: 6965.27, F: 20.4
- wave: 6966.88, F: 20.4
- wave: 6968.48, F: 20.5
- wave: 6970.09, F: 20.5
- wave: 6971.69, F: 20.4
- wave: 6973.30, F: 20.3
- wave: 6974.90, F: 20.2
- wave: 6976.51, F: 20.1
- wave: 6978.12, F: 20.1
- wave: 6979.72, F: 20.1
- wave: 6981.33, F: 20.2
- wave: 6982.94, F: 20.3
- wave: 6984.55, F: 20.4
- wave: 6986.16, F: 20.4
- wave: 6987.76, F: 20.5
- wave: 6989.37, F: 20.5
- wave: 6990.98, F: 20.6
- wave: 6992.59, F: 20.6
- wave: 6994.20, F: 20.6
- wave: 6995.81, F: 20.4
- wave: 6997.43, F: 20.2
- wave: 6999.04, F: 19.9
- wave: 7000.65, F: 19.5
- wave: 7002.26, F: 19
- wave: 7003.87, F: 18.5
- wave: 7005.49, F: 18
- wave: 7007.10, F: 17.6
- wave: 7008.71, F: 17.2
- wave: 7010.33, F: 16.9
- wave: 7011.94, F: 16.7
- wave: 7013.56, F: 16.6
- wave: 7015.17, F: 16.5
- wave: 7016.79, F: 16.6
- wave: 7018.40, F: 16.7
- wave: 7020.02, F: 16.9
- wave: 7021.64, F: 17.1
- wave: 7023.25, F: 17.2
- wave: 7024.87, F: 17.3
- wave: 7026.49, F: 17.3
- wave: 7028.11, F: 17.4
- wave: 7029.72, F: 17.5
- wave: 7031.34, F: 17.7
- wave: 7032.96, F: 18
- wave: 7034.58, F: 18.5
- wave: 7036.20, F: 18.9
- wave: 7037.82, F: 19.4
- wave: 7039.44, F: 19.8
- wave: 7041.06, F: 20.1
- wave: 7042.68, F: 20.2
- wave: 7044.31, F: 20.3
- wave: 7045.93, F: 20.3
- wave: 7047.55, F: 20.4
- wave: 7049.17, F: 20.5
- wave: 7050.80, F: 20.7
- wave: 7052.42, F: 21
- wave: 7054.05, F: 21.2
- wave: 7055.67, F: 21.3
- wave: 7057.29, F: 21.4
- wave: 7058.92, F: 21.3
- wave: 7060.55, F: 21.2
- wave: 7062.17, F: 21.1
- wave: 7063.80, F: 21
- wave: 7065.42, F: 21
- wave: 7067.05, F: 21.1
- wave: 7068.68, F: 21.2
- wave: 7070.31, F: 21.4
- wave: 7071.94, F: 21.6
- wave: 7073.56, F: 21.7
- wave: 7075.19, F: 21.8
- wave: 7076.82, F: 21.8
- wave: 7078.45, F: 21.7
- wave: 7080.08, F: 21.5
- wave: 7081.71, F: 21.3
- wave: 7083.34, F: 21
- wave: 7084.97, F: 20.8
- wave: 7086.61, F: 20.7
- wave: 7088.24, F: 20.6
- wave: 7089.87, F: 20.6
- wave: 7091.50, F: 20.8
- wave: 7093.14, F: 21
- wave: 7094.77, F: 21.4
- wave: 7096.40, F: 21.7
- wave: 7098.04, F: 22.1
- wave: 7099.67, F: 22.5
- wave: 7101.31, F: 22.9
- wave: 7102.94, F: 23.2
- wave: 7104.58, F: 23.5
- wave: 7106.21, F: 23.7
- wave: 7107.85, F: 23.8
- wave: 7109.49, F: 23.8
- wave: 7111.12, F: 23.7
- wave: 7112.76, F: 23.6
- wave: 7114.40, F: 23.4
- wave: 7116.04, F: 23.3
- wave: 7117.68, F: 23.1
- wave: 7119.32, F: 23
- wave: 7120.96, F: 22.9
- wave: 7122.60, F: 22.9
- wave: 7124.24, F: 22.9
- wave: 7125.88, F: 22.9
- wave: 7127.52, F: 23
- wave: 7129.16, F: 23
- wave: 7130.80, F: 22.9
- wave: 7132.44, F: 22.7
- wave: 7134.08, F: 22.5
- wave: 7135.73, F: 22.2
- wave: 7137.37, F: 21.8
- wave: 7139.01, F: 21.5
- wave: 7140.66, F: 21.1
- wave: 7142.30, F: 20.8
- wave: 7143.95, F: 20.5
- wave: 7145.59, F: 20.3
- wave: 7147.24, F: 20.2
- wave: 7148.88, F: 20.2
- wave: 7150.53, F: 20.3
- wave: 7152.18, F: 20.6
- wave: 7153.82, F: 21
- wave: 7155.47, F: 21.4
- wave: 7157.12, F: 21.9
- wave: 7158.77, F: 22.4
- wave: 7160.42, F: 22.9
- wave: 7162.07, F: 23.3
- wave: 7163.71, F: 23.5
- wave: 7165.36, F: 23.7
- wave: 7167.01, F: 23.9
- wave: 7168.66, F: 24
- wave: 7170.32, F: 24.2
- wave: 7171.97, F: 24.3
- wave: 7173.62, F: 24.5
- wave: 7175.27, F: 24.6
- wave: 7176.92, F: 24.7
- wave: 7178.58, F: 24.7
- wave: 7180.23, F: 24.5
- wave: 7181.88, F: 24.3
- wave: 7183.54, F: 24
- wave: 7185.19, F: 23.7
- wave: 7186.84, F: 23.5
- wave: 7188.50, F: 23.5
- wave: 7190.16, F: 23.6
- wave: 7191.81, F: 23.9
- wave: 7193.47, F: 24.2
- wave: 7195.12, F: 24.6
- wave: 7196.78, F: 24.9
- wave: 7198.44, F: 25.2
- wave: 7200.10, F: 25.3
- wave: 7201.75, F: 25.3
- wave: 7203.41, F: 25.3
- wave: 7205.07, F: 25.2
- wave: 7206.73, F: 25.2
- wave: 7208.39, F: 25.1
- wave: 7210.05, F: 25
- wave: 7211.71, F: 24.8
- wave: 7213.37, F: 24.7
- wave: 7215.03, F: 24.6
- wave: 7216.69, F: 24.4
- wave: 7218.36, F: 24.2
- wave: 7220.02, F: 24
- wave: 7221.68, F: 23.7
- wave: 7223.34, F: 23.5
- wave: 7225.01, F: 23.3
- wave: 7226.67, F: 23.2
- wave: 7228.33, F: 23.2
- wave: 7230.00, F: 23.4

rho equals 2.54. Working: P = 99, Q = -0.4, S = 25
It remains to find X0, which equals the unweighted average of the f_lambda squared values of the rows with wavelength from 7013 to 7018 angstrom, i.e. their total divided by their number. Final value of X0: 274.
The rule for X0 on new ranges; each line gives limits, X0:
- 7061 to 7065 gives 443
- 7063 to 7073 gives 450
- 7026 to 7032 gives 305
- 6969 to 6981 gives 410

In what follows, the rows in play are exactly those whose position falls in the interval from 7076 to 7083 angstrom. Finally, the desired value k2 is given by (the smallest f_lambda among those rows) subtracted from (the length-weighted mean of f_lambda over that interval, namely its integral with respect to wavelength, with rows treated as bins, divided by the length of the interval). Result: 0.2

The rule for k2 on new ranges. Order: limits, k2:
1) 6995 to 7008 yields 1.5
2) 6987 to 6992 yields 0.0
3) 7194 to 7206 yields 0.5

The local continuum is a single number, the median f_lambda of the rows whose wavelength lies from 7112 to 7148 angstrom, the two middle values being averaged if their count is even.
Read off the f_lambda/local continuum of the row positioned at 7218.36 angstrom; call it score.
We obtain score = 1.06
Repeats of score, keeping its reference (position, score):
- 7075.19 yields 0.95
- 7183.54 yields 1.05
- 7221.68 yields 1.03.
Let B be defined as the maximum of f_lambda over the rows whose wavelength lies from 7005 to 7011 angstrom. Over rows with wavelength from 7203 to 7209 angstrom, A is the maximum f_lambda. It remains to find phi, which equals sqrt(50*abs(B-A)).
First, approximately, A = 25.3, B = 18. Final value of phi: 19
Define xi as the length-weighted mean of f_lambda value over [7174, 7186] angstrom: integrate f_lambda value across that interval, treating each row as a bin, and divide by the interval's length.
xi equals 24.4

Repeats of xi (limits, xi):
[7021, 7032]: 17.4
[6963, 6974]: 20.4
